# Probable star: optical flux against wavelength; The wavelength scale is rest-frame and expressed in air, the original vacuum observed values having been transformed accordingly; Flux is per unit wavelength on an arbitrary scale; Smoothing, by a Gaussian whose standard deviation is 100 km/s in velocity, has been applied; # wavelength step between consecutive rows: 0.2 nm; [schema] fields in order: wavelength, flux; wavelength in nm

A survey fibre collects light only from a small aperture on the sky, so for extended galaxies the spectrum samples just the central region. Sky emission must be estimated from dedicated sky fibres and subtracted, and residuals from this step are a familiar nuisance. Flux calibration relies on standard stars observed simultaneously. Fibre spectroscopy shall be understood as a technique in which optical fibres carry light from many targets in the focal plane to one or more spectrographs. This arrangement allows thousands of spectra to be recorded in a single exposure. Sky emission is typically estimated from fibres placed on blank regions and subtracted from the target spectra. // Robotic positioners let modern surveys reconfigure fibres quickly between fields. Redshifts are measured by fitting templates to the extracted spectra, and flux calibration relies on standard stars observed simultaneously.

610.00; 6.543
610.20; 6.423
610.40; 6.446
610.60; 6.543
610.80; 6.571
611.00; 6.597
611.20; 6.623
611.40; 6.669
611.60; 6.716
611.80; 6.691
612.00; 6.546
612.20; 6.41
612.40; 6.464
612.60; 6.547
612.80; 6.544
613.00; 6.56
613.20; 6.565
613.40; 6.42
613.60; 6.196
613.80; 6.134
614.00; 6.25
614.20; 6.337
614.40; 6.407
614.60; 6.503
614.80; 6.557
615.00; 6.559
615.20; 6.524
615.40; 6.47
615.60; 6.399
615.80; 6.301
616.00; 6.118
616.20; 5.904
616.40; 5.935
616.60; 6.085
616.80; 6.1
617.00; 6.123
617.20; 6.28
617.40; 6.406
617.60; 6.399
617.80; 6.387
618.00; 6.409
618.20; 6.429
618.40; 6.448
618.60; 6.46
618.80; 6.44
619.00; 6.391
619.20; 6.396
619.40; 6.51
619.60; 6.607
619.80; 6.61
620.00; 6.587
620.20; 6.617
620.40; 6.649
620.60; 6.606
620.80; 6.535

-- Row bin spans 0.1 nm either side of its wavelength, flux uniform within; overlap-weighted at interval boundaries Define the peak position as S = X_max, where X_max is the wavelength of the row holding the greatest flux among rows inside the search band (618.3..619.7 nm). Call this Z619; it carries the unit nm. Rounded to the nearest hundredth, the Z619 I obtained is 619.60 nm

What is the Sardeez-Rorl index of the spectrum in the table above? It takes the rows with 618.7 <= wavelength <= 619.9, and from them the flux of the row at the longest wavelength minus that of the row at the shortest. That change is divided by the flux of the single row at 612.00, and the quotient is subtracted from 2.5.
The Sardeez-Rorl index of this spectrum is 2.47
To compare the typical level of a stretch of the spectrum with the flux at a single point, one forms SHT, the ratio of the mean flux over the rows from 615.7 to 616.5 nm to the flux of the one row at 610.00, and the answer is 0.93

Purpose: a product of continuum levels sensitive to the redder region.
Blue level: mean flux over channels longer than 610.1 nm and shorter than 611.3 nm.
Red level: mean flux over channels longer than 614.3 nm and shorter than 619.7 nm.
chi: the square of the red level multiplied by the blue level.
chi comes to 264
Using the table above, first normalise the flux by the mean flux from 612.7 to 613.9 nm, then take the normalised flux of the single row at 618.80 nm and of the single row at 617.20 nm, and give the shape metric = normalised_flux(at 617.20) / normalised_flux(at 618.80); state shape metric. 0.98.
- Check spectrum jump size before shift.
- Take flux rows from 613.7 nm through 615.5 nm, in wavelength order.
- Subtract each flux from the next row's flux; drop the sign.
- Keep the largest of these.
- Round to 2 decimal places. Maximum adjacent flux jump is 0.12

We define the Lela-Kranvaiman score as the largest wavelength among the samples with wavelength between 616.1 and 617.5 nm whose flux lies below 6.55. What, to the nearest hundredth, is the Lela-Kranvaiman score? 617.40 nm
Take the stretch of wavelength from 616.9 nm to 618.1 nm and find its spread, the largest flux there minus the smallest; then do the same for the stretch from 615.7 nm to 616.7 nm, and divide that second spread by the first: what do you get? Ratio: 1.4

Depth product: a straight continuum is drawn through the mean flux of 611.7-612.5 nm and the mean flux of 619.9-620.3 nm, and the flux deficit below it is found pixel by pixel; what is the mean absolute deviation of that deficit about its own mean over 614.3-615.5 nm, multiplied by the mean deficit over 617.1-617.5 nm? 0.010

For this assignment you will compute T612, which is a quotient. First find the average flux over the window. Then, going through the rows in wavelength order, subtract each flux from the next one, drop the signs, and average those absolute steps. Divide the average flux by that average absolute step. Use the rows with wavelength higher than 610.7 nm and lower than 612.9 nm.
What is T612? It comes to 111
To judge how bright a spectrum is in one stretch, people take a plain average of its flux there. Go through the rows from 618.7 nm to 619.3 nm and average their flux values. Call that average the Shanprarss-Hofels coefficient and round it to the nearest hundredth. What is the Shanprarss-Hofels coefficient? 6.41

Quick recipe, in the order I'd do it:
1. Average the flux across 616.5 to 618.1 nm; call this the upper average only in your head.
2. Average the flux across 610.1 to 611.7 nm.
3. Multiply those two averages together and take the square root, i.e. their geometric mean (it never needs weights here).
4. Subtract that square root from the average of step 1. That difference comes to -0.15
